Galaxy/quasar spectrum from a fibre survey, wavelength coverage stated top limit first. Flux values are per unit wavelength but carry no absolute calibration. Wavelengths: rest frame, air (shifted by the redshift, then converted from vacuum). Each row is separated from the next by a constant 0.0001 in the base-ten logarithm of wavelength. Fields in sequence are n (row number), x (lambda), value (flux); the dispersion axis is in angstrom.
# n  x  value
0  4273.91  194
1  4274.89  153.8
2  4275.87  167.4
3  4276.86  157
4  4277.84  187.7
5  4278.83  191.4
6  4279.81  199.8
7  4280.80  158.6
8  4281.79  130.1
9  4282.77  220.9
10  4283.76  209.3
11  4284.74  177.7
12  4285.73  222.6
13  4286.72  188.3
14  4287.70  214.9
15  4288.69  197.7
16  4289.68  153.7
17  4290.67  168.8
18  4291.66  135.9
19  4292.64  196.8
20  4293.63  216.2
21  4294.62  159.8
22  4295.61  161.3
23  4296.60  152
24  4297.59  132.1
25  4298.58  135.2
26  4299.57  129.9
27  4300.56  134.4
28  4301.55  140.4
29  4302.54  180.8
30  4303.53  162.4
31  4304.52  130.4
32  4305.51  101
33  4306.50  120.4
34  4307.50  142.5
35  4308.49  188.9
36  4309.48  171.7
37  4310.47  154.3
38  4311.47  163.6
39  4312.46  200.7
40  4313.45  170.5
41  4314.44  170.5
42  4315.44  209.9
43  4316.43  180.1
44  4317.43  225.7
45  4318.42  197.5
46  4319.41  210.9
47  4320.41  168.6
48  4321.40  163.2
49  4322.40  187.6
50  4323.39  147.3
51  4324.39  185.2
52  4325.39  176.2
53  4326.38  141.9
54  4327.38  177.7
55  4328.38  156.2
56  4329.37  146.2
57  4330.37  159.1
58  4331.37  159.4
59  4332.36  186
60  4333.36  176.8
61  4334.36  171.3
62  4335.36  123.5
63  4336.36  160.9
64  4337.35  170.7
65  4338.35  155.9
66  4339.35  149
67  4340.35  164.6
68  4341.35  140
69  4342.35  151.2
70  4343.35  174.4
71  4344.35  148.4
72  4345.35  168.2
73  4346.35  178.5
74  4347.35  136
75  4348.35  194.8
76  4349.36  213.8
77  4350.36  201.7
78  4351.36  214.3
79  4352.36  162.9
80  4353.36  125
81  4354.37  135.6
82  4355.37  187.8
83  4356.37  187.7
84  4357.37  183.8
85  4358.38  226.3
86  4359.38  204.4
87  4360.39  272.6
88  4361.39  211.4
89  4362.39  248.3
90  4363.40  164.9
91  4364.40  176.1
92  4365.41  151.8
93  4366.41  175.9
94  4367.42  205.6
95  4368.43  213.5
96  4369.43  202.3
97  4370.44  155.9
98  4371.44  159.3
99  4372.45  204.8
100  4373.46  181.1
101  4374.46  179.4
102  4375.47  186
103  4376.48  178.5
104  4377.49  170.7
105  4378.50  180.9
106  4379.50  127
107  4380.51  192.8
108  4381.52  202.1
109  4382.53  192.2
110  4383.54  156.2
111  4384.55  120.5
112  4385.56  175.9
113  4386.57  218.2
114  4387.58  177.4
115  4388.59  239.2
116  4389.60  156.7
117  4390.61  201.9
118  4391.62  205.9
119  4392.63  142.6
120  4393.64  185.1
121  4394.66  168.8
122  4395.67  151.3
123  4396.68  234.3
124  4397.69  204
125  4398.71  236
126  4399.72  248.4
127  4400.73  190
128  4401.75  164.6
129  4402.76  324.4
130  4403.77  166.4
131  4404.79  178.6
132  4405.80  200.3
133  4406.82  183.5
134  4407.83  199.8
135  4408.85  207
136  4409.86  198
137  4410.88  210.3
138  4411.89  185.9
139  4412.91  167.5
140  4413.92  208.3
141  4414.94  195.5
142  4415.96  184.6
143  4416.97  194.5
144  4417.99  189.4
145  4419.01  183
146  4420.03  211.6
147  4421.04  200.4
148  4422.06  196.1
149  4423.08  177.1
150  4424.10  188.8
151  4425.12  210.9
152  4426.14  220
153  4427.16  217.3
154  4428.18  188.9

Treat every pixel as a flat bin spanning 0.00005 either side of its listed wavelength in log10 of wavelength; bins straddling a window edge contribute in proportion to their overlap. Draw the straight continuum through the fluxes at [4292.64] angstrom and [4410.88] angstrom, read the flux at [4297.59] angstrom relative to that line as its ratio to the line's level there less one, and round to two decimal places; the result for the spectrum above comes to -0.33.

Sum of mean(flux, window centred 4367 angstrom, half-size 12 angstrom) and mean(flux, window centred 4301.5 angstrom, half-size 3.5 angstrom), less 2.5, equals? 334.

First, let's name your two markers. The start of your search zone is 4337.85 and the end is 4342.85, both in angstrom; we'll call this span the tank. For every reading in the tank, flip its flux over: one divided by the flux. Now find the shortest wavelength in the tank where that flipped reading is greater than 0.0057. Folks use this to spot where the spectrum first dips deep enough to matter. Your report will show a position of 4338.35 angstrom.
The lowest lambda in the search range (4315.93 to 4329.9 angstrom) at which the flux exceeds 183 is 4317.43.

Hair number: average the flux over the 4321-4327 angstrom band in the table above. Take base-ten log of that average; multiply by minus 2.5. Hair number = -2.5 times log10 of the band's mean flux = -5.56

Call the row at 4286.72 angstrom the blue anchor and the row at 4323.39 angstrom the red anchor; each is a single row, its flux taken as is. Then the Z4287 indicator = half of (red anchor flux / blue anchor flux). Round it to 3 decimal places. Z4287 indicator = 0.391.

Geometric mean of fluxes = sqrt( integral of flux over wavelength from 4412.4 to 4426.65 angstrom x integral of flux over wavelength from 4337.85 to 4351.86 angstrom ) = 2577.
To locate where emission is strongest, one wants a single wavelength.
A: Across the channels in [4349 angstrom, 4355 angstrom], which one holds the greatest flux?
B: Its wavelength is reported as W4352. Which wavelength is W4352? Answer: 4351.36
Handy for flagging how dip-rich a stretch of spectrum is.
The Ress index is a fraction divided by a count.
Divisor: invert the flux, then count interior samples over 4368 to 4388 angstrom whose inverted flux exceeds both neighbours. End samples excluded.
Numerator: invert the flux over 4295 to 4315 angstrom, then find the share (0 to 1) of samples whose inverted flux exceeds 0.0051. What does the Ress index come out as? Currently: 0.190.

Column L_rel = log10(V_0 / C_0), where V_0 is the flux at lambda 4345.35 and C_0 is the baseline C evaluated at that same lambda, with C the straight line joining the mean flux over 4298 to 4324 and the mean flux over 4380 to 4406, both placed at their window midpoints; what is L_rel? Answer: -0.022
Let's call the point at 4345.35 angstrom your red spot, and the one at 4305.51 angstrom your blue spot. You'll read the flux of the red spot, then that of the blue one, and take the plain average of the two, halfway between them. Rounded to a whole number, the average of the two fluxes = 135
